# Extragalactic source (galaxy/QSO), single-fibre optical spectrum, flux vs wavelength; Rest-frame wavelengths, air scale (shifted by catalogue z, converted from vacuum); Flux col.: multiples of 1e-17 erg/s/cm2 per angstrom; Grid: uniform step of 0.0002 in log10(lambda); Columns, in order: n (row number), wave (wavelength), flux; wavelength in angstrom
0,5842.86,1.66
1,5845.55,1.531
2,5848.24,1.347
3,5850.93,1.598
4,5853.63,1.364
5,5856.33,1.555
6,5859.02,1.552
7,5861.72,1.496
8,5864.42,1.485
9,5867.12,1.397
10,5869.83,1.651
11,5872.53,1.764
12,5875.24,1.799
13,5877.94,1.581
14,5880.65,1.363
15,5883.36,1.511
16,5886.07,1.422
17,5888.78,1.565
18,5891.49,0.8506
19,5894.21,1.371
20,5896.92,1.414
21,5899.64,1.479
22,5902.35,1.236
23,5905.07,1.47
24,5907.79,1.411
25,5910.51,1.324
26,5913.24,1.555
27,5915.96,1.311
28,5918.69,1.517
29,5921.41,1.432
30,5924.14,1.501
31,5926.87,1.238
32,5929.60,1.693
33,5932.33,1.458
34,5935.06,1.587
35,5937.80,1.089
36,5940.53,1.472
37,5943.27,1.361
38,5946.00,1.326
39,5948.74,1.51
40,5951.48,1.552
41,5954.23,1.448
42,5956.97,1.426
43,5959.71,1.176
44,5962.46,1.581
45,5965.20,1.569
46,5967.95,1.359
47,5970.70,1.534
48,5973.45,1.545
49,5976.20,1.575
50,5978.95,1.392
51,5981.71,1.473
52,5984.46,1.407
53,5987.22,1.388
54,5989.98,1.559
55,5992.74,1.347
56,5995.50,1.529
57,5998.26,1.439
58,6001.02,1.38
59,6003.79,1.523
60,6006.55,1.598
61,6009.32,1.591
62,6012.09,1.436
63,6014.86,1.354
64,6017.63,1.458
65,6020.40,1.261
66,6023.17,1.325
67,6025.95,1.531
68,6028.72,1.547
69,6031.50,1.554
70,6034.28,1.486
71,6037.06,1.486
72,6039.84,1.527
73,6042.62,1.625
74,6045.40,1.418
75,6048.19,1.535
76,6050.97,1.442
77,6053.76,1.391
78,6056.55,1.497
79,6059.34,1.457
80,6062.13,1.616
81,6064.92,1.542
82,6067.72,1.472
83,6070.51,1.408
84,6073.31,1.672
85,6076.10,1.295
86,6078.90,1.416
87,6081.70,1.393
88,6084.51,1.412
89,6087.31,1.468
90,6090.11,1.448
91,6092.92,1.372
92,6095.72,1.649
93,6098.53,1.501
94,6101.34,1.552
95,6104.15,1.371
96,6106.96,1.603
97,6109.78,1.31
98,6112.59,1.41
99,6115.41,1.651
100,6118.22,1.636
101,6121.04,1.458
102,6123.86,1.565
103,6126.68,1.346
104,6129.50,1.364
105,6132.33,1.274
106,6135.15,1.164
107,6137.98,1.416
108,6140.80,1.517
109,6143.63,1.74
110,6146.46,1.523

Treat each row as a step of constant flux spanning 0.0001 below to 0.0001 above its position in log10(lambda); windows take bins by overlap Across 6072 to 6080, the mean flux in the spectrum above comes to 1.46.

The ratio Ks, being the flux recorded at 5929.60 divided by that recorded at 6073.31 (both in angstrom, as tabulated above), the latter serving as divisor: 1.01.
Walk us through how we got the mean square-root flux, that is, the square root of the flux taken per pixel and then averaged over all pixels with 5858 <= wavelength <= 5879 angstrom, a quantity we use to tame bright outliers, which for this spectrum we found 1.26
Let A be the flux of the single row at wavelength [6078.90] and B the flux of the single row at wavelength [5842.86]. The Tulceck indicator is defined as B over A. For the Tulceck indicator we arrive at 1.17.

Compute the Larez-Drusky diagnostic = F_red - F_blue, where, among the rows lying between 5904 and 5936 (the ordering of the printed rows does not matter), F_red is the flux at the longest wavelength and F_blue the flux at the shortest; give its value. 0.12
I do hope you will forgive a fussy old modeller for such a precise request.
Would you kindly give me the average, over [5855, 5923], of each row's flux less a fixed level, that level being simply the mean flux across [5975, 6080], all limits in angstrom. -0.012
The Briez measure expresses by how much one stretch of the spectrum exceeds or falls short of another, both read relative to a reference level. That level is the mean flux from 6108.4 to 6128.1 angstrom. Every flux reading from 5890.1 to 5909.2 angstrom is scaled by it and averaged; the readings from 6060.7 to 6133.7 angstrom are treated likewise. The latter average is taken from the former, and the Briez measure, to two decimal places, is -0.10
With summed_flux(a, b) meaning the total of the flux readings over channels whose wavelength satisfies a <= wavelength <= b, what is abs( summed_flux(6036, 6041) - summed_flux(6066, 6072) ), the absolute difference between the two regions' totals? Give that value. 0.13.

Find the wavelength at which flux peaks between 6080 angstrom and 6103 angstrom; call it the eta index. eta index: 6095.72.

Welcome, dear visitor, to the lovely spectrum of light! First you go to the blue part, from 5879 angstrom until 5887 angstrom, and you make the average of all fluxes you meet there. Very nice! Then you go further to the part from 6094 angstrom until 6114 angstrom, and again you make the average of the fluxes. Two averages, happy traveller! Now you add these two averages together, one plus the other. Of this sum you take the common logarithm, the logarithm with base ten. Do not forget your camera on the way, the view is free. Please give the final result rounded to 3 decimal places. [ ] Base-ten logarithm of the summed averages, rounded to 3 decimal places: 0.465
